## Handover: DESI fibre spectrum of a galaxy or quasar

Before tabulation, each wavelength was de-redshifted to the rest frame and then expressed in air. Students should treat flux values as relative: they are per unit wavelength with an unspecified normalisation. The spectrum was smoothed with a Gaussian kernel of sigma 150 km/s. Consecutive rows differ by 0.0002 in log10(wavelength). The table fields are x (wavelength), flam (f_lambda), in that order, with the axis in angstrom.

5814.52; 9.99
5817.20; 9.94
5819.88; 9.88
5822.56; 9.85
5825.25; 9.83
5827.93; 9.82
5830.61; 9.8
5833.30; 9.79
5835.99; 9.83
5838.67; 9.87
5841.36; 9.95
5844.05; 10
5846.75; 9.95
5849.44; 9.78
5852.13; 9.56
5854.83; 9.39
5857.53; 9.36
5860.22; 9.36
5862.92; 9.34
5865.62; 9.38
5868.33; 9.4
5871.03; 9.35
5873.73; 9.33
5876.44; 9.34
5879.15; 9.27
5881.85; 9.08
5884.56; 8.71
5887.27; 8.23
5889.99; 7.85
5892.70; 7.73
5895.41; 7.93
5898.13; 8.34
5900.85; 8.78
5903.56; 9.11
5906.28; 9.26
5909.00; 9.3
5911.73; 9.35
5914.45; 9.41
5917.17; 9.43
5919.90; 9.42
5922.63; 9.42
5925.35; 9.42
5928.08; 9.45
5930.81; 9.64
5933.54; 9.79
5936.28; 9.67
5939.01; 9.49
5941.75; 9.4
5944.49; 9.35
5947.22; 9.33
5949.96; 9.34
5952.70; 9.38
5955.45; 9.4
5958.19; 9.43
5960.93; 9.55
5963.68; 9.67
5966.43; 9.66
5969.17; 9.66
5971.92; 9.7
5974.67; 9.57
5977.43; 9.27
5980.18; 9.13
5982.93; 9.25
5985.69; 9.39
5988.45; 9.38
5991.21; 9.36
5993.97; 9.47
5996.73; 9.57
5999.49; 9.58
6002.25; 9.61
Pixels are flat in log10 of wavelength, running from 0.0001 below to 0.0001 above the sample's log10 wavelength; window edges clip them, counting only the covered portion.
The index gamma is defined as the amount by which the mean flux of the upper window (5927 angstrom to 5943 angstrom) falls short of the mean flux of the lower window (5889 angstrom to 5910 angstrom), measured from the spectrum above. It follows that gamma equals -1.0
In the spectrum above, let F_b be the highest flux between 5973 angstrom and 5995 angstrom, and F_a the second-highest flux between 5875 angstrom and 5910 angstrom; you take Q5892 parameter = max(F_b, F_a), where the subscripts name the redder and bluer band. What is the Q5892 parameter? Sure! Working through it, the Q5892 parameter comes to 9.57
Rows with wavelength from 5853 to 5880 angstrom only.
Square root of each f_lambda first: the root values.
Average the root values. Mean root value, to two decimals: 3.06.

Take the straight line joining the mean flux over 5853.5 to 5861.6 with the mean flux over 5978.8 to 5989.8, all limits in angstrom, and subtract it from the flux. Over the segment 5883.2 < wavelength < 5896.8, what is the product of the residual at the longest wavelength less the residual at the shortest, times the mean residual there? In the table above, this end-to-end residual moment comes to 0.97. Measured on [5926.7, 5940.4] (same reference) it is 0.01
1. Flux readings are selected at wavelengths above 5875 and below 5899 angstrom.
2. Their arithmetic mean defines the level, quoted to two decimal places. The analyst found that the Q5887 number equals 8.50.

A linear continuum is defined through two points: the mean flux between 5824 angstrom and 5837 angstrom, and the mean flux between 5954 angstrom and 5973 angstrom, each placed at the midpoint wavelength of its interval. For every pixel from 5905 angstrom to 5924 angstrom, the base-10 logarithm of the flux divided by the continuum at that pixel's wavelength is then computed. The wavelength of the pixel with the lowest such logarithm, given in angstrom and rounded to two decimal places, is 5906.28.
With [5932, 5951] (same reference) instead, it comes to 5947.22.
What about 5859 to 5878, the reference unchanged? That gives 5862.92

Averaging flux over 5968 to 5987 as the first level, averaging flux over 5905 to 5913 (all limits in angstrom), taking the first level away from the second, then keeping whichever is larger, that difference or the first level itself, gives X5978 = 9.42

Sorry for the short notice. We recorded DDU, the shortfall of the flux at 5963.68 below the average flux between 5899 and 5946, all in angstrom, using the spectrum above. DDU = -0.3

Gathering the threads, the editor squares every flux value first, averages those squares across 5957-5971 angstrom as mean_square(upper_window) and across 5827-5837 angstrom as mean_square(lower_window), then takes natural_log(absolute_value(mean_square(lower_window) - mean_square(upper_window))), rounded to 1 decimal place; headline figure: 1.4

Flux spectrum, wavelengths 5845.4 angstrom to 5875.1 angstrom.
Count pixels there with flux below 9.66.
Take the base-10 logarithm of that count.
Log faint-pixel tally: 0.95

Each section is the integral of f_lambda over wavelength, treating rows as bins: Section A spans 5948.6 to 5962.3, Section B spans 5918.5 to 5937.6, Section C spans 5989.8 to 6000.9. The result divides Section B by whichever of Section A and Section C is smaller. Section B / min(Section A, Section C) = 1.7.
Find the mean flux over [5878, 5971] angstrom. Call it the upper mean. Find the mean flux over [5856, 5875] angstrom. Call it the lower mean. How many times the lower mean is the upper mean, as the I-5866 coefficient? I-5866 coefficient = 0.98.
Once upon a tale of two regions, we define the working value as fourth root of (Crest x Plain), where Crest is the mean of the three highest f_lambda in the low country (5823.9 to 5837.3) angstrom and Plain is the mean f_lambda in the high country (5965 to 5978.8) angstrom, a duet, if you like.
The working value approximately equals 3.11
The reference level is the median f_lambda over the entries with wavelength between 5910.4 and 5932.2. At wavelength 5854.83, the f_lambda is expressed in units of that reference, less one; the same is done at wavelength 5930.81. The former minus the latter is -0.027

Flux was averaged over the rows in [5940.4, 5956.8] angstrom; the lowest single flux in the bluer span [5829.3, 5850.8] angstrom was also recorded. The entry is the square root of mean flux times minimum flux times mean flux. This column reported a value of 29.3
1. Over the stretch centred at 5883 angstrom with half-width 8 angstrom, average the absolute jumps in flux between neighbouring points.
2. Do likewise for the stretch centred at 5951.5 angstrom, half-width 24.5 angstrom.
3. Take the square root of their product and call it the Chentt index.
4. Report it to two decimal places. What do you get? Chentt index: 0.15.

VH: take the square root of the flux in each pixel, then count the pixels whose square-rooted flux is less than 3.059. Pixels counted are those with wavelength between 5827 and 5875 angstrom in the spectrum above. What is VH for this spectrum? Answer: 3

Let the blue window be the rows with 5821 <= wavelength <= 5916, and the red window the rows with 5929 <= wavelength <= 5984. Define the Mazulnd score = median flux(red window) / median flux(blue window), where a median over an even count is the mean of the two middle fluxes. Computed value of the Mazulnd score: 1.01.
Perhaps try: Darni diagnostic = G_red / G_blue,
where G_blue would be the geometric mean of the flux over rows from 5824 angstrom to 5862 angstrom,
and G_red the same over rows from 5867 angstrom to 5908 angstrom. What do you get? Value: 0.90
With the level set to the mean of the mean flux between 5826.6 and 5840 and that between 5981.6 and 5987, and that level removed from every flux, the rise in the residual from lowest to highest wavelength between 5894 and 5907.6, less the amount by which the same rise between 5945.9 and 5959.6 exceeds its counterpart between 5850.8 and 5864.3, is 1.0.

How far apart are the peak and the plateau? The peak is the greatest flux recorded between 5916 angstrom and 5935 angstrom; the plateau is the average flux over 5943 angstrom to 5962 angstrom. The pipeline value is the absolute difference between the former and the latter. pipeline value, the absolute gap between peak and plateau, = 0.393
